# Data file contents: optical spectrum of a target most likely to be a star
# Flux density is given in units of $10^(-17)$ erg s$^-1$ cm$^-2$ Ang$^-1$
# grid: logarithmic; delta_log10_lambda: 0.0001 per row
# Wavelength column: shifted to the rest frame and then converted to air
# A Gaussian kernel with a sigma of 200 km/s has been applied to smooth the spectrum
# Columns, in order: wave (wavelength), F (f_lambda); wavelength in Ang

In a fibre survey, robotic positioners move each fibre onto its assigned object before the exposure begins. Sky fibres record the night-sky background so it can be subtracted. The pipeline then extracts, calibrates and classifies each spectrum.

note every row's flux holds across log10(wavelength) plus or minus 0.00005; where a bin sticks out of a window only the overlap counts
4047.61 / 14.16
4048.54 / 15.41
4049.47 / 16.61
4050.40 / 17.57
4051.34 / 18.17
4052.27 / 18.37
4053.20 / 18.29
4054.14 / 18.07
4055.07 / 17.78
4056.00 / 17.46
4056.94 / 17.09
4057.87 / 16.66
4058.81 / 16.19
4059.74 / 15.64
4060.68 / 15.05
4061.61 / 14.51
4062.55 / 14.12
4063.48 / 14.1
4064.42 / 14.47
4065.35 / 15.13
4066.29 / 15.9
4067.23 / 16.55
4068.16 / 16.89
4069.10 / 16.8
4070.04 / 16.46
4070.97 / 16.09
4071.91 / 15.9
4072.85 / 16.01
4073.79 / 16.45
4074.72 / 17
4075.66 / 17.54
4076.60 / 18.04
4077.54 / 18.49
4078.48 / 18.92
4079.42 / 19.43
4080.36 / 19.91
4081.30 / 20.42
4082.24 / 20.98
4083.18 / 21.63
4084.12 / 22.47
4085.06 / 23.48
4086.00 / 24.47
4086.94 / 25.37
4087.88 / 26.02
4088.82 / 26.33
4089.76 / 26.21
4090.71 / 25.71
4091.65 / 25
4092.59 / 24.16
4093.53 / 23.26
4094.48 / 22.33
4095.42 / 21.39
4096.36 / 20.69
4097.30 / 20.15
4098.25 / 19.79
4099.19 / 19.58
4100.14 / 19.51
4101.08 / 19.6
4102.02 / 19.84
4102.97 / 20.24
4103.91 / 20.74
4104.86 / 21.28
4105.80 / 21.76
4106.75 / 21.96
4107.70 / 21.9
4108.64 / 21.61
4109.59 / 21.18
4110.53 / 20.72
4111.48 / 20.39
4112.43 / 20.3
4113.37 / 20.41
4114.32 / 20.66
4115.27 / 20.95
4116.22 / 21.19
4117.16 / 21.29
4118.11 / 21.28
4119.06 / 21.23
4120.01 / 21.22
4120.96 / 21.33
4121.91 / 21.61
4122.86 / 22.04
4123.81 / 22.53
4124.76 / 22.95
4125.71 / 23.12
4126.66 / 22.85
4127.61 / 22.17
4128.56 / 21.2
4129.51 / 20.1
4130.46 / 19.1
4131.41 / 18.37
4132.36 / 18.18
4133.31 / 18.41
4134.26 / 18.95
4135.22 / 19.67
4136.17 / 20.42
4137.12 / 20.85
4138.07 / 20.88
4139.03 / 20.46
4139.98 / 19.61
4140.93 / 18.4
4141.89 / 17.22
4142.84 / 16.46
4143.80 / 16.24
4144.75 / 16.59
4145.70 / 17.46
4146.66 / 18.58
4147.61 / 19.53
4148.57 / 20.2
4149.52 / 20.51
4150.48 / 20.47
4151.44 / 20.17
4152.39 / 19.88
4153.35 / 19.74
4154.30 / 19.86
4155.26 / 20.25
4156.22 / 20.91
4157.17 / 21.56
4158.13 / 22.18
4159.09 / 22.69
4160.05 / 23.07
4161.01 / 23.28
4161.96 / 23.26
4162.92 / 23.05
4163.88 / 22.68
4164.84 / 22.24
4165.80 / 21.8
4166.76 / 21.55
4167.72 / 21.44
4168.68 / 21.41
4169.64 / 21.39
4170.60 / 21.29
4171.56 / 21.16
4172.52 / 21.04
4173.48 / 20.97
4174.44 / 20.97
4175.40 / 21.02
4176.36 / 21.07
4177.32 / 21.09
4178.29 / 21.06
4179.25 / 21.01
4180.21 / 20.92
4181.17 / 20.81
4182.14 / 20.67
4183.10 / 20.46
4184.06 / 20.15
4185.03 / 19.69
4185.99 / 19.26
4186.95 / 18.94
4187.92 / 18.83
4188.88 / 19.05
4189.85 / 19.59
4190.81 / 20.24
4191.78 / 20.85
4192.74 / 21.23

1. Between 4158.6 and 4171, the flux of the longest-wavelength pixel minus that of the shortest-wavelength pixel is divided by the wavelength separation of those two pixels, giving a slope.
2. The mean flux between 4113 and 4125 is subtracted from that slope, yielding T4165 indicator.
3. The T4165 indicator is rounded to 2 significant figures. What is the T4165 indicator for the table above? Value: -22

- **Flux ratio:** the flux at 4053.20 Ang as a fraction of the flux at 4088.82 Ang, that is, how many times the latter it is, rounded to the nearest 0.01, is 0.69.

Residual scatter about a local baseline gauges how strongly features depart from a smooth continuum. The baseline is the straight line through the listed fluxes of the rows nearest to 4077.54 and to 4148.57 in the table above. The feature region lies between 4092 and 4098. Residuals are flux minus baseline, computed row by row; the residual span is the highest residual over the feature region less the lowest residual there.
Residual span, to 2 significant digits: 4.1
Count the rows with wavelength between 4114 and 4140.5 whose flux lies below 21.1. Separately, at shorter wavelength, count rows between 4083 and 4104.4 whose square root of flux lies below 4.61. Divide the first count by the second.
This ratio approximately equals 1.6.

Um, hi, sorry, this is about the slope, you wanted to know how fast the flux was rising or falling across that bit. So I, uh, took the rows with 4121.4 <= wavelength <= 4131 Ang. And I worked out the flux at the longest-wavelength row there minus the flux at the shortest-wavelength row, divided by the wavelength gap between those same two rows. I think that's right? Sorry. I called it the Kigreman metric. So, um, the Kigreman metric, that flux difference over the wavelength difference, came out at -0.29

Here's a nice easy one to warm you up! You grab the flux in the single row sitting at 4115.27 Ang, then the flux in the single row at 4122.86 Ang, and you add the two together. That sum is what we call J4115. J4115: 43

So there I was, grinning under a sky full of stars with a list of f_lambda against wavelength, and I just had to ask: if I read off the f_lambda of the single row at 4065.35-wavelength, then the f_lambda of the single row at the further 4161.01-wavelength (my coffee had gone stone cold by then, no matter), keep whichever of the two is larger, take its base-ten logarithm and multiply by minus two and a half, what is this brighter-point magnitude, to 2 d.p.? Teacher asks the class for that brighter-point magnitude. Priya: -3.42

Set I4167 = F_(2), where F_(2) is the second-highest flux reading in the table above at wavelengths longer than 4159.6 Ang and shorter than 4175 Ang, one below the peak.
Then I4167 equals 23.26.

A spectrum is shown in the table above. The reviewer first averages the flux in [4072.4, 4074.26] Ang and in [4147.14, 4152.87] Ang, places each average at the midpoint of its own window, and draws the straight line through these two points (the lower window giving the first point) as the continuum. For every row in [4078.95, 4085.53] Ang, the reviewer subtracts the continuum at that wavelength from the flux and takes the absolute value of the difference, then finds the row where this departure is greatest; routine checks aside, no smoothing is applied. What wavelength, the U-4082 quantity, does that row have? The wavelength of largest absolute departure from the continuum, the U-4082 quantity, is 4085.06 Ang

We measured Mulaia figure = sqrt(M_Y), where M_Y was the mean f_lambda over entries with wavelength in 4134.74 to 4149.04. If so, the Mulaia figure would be 4.34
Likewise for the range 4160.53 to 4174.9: 4.67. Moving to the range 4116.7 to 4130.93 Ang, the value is 4.65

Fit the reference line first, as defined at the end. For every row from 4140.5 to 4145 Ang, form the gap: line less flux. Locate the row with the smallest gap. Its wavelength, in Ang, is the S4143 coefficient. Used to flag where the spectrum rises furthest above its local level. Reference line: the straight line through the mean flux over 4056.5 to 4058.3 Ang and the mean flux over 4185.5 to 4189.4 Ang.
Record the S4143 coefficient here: 4140.93 Ang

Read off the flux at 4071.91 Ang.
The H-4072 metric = 15.9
